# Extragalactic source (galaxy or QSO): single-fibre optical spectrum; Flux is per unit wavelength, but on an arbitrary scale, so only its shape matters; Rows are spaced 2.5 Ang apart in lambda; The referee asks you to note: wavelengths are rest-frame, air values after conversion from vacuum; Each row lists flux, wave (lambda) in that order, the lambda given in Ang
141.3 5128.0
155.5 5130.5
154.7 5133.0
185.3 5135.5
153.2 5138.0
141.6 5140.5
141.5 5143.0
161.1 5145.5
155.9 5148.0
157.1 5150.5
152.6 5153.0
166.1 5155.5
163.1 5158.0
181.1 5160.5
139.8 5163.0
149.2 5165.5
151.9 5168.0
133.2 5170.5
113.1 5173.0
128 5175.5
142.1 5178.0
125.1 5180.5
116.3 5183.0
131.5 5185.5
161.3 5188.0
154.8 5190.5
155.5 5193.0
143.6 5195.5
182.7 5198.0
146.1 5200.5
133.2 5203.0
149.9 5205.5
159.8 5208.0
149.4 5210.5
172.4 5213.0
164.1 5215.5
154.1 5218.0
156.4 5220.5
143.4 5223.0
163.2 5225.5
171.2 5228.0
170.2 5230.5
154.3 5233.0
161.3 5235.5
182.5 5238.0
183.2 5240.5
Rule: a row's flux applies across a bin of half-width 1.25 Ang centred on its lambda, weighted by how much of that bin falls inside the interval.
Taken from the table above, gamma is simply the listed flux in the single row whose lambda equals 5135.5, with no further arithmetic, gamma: 185.3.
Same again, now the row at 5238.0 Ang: 182.5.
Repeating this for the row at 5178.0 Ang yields 142.1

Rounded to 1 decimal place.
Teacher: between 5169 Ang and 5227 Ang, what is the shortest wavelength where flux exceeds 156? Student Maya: 5188.0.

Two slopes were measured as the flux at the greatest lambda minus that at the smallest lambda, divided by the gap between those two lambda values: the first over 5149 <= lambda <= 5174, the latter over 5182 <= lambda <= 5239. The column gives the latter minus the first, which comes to 3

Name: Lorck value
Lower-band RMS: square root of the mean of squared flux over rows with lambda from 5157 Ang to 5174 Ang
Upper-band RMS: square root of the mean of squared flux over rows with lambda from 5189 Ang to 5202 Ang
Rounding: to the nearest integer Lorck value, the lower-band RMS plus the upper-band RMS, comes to 306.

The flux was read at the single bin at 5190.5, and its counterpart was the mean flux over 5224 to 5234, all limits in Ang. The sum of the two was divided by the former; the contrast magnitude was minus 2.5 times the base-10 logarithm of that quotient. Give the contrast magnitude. -0.79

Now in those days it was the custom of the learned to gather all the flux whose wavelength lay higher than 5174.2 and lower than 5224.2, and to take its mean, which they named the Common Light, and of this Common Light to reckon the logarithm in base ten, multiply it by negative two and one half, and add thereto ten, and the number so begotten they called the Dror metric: 4.571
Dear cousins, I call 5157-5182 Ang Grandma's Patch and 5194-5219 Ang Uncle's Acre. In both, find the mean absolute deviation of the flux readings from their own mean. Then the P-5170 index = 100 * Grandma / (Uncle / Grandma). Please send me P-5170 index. 1960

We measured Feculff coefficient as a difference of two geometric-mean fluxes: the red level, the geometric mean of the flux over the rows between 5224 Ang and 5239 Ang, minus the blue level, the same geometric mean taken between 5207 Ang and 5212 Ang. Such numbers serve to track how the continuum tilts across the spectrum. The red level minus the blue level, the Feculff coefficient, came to 12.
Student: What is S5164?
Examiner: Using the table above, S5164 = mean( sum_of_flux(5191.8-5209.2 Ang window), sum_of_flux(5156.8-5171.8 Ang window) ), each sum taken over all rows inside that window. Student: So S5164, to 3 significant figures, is 995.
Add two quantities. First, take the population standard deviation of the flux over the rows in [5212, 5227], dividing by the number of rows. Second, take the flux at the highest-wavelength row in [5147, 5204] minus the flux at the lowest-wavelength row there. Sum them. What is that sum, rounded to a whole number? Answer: -14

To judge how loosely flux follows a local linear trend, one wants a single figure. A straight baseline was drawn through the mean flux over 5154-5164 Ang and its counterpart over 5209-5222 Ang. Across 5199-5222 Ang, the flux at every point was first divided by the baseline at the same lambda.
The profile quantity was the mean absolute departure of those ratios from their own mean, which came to 0.05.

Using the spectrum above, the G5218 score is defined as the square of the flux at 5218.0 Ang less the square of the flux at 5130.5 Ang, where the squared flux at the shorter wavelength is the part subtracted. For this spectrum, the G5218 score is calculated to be -433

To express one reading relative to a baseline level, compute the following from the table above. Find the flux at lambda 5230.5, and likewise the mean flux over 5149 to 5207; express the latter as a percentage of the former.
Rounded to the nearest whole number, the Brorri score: 86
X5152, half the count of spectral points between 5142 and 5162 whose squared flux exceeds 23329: 3.0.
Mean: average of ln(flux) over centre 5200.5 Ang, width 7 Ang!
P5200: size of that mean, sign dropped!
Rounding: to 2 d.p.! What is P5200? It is 5.03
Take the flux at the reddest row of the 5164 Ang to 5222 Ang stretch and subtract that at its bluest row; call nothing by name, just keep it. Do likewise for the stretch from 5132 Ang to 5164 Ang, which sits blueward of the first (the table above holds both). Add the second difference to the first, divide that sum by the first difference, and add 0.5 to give -1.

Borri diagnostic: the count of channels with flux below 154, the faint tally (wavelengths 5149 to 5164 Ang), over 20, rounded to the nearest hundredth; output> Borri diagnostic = 0.10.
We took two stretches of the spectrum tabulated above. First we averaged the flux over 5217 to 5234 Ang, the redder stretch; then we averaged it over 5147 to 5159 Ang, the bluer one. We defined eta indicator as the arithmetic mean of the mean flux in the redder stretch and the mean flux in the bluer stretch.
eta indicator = 159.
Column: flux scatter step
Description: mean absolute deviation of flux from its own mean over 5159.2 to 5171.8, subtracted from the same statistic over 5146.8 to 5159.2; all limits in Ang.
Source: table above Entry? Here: -7.9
